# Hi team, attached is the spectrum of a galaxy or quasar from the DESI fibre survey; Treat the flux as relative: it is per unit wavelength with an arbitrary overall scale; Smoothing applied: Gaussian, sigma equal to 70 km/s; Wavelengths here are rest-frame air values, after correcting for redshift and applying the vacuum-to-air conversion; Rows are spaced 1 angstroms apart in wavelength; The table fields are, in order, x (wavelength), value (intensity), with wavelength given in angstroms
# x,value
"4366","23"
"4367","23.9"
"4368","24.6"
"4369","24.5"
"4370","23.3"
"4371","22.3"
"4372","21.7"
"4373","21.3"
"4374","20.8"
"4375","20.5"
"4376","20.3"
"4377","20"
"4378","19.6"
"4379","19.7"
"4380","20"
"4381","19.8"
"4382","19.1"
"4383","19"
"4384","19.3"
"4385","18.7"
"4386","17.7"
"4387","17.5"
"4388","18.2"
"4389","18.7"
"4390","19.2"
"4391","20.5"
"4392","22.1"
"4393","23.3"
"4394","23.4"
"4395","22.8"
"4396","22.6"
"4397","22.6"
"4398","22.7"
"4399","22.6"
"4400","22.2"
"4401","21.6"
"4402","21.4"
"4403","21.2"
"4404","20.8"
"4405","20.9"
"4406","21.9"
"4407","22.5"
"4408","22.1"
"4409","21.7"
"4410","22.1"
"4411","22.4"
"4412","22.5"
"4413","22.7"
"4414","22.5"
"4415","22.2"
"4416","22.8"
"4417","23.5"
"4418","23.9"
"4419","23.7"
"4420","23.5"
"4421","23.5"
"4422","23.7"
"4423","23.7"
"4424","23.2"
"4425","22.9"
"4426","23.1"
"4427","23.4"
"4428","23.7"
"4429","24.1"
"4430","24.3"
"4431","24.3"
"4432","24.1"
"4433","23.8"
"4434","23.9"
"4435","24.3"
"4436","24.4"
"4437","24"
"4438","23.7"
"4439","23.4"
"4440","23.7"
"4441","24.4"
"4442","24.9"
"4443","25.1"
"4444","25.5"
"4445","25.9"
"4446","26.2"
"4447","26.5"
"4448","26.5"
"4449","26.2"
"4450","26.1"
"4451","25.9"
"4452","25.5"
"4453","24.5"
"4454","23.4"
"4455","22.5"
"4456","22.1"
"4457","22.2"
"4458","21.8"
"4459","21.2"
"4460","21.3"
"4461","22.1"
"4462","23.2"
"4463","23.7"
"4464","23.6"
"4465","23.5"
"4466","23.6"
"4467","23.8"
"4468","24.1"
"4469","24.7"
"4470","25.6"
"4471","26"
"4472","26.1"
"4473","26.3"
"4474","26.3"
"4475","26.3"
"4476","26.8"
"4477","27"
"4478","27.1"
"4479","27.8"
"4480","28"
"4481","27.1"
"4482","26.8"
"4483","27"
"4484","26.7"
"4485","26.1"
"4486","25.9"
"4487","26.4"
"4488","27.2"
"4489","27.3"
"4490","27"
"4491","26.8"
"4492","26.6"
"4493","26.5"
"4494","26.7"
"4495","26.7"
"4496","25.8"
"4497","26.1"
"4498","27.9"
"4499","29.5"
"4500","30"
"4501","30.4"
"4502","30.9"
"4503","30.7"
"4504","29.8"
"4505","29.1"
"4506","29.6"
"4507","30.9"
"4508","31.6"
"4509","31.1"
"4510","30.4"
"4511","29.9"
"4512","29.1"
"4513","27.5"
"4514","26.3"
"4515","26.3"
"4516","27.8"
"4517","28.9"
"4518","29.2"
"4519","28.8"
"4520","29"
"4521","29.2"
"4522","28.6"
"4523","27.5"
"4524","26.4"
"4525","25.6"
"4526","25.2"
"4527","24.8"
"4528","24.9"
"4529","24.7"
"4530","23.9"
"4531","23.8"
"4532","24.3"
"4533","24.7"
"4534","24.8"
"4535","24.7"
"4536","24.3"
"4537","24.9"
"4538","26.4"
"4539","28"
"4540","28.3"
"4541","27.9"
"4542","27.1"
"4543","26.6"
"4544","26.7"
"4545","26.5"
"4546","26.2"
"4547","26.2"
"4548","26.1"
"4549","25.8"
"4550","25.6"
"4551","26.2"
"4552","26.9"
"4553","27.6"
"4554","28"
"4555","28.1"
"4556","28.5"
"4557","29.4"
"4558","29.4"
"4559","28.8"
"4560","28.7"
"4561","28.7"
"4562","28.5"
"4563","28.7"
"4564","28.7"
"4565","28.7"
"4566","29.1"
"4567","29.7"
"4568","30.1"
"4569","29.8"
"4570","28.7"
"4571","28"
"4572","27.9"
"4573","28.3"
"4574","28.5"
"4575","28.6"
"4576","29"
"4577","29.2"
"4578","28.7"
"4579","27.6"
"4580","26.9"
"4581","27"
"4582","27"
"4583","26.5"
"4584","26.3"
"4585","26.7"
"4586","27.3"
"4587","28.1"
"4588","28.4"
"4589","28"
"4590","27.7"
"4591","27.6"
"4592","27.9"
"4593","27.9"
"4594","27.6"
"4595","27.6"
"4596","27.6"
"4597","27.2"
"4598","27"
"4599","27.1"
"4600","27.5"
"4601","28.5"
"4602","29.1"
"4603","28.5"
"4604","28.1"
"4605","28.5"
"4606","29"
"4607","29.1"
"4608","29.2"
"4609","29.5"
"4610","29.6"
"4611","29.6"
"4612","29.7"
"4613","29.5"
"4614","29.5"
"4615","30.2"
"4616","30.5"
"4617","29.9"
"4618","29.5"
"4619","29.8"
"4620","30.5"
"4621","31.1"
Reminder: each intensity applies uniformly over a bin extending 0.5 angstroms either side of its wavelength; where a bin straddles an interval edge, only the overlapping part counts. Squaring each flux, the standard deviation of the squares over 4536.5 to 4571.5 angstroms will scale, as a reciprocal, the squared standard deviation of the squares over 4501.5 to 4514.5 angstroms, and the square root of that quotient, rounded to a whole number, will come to 10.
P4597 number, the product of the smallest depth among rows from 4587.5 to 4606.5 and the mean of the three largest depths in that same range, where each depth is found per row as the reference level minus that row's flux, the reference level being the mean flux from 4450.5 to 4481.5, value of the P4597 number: 11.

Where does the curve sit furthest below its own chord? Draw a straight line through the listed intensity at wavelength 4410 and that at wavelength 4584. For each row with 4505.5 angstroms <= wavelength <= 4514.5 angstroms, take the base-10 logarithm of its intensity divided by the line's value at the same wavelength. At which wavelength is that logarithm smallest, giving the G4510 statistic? 4514 angstroms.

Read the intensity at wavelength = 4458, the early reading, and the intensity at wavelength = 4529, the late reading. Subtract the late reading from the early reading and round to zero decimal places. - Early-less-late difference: -3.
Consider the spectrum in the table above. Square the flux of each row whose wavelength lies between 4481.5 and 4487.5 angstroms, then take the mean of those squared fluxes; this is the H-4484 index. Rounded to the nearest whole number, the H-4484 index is 702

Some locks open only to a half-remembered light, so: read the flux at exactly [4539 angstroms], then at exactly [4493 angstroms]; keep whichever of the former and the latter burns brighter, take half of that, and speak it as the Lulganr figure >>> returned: 14.0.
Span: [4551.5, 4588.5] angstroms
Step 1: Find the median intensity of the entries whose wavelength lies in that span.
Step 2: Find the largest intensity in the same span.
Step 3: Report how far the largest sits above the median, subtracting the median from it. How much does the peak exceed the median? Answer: 1.6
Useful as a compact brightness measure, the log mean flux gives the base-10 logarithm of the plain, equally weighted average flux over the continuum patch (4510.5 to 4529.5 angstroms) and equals 1.44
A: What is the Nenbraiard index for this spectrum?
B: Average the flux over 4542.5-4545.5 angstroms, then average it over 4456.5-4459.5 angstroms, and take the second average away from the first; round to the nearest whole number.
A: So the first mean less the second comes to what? 5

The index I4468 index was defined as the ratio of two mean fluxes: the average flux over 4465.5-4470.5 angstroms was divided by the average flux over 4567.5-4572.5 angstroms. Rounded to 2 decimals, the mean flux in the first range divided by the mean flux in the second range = 0.84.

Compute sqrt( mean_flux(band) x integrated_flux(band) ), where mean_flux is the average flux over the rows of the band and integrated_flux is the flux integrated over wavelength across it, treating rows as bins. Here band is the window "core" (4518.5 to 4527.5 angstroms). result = 82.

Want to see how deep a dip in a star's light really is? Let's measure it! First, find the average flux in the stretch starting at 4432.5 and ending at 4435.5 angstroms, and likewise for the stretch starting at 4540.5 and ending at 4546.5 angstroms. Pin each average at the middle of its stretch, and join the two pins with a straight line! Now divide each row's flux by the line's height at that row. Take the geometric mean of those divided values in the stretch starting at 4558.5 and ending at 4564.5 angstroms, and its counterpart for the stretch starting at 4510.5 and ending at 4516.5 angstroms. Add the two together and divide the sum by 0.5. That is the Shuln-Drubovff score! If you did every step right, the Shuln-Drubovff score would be 4.23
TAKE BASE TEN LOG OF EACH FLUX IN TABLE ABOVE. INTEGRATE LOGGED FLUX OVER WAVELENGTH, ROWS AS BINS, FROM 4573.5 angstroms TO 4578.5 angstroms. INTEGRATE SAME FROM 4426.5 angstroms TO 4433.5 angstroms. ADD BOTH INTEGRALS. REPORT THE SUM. 17.0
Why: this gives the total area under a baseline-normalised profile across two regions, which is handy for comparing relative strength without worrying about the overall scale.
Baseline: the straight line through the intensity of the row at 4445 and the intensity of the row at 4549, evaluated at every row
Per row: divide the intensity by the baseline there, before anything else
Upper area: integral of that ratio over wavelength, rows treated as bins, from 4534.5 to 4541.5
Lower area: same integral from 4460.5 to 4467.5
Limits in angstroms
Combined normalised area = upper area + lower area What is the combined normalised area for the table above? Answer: 13.5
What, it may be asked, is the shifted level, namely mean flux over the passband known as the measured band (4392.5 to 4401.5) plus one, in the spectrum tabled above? 23.6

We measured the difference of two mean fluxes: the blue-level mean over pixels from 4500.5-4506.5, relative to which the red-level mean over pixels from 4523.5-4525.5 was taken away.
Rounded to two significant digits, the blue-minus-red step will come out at 4.1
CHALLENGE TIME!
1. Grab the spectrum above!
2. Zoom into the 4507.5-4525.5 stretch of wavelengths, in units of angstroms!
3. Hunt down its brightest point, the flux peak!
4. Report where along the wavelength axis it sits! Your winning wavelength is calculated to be 4508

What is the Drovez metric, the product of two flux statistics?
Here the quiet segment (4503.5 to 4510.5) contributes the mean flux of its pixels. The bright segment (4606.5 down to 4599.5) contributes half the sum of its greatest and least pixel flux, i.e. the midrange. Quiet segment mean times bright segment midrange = 859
